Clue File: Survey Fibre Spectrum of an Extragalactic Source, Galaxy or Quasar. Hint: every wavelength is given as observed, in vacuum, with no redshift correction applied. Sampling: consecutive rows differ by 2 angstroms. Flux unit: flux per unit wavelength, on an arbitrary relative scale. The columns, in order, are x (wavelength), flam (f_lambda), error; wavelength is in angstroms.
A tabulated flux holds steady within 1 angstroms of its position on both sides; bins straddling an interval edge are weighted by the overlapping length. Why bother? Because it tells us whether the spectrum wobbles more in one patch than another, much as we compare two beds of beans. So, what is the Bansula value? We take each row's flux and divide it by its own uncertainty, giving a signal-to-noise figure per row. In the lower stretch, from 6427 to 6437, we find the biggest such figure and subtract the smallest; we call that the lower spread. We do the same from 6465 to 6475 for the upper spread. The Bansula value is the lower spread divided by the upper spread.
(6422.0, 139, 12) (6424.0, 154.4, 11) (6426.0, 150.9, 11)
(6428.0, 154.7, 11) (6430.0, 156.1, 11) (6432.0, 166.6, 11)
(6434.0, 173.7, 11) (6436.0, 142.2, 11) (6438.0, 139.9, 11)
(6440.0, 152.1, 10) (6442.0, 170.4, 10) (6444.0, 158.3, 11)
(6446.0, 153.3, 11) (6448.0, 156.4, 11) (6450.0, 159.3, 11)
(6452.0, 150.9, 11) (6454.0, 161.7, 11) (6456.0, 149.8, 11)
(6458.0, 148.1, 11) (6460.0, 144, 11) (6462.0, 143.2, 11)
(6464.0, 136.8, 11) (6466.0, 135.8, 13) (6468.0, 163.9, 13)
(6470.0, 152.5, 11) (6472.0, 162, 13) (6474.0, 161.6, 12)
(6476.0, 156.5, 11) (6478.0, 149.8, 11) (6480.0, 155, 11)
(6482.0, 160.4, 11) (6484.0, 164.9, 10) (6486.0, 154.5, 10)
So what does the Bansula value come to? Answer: 0.84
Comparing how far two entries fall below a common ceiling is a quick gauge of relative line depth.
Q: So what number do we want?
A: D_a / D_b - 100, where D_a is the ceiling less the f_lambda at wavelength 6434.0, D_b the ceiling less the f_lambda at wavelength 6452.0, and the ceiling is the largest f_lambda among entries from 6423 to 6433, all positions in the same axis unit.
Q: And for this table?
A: -100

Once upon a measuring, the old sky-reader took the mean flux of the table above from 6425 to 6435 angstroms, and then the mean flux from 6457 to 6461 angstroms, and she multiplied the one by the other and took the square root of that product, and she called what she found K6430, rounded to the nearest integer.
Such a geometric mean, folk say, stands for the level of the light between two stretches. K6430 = 153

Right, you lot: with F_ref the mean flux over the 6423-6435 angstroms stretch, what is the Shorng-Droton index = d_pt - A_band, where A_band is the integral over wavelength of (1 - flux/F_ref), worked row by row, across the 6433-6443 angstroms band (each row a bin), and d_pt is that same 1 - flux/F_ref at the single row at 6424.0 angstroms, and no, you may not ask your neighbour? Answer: -0.20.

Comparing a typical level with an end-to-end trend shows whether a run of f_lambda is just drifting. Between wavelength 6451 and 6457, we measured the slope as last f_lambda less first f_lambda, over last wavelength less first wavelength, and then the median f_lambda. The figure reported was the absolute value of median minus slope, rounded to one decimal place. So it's 151.2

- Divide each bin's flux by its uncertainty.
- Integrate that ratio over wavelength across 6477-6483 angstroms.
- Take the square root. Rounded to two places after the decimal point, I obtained 9.20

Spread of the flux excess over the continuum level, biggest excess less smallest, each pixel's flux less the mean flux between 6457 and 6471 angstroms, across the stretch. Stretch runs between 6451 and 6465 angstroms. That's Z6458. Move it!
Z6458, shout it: 25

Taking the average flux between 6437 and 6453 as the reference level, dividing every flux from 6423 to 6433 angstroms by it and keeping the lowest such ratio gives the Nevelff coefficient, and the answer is 0.973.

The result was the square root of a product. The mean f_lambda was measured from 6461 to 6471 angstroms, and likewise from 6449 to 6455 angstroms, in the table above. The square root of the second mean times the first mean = 151.8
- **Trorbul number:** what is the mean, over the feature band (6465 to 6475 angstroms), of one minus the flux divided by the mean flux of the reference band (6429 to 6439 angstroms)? 0.003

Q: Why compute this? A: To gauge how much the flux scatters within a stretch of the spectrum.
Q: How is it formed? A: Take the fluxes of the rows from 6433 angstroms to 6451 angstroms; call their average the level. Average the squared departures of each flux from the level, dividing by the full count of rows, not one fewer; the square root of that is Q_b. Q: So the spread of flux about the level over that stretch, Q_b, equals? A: 10.6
